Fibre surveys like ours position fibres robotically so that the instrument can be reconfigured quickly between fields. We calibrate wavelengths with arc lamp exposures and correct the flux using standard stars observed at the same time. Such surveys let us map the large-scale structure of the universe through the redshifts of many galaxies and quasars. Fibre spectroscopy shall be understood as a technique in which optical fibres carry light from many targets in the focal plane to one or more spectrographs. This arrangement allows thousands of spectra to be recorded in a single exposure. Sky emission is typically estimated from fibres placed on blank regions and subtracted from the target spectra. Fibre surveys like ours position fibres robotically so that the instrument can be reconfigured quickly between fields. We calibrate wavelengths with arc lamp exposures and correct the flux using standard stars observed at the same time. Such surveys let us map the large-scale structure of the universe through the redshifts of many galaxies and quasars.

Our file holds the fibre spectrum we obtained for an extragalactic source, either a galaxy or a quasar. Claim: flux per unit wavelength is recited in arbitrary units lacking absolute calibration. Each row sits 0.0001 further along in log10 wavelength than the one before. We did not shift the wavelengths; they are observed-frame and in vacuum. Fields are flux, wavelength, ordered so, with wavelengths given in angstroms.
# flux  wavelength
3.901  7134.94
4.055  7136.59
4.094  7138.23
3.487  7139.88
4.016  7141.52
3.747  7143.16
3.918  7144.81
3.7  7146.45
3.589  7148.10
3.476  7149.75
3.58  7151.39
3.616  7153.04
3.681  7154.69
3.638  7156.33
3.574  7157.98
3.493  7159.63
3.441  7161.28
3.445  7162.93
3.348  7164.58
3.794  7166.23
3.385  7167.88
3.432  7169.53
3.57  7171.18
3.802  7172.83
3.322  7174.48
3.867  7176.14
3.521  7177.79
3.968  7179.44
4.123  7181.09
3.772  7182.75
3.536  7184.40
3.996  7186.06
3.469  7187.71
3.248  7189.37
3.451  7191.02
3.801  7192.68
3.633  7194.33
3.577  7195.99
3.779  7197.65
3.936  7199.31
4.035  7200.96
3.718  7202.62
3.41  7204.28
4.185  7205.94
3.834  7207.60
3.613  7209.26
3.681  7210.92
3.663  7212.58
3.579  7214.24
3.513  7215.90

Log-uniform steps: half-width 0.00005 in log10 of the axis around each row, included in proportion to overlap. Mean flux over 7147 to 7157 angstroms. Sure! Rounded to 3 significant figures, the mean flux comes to 3.60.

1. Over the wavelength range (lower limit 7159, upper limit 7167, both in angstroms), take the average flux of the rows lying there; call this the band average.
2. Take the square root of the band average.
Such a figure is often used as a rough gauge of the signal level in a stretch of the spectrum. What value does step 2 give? 1.87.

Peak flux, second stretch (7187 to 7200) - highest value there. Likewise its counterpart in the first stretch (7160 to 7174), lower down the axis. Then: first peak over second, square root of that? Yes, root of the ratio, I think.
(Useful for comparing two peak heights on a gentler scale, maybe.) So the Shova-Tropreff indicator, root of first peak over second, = 0.98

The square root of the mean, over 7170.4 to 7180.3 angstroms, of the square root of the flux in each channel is 1.38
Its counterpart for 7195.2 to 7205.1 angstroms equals 1.39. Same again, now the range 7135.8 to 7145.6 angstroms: 1.40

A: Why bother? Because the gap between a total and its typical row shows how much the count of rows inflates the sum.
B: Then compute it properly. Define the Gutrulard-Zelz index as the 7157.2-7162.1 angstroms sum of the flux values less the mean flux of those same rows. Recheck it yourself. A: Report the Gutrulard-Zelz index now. 7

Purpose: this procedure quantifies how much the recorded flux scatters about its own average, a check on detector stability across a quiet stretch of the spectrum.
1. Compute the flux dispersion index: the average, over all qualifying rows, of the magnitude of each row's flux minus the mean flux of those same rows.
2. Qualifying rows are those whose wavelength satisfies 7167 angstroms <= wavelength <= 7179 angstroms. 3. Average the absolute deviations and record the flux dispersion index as 0.16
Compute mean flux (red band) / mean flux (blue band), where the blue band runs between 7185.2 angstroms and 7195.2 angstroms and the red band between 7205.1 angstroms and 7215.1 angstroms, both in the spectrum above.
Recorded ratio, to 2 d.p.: 1.04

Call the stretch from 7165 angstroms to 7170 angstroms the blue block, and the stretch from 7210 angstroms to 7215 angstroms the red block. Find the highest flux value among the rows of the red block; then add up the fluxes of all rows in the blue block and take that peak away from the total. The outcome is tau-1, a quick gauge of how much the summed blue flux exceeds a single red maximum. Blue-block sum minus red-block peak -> 6.9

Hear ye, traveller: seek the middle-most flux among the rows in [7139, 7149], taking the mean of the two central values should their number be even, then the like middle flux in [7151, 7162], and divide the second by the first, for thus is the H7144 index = 0.96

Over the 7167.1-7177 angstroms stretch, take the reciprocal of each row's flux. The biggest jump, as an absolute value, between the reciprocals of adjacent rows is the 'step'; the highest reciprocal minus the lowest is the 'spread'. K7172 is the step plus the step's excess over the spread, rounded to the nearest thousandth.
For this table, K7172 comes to 0.042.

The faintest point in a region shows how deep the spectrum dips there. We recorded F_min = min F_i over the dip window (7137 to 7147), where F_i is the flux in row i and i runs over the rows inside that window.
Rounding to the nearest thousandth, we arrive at 3.487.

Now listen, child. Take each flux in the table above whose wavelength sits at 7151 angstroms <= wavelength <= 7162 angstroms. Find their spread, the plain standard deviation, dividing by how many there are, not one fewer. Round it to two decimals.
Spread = 0.08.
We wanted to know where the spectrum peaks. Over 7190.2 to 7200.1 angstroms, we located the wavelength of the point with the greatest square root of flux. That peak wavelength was 7199.31 angstroms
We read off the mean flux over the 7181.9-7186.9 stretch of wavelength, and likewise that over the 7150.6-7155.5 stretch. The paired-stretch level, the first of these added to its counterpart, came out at 7.39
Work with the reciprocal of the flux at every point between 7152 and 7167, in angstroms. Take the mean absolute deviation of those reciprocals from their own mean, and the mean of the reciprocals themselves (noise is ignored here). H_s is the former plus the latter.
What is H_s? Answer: 0.290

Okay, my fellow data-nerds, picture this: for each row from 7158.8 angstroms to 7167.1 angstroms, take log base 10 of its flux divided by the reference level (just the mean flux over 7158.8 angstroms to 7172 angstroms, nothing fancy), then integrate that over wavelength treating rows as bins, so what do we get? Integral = 0.01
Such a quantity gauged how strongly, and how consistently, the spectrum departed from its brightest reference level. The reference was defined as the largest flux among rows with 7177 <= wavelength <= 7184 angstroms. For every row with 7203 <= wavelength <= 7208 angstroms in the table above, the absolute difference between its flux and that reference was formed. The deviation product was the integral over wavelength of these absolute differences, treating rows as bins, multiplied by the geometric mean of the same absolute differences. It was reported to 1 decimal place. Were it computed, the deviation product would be 0.4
